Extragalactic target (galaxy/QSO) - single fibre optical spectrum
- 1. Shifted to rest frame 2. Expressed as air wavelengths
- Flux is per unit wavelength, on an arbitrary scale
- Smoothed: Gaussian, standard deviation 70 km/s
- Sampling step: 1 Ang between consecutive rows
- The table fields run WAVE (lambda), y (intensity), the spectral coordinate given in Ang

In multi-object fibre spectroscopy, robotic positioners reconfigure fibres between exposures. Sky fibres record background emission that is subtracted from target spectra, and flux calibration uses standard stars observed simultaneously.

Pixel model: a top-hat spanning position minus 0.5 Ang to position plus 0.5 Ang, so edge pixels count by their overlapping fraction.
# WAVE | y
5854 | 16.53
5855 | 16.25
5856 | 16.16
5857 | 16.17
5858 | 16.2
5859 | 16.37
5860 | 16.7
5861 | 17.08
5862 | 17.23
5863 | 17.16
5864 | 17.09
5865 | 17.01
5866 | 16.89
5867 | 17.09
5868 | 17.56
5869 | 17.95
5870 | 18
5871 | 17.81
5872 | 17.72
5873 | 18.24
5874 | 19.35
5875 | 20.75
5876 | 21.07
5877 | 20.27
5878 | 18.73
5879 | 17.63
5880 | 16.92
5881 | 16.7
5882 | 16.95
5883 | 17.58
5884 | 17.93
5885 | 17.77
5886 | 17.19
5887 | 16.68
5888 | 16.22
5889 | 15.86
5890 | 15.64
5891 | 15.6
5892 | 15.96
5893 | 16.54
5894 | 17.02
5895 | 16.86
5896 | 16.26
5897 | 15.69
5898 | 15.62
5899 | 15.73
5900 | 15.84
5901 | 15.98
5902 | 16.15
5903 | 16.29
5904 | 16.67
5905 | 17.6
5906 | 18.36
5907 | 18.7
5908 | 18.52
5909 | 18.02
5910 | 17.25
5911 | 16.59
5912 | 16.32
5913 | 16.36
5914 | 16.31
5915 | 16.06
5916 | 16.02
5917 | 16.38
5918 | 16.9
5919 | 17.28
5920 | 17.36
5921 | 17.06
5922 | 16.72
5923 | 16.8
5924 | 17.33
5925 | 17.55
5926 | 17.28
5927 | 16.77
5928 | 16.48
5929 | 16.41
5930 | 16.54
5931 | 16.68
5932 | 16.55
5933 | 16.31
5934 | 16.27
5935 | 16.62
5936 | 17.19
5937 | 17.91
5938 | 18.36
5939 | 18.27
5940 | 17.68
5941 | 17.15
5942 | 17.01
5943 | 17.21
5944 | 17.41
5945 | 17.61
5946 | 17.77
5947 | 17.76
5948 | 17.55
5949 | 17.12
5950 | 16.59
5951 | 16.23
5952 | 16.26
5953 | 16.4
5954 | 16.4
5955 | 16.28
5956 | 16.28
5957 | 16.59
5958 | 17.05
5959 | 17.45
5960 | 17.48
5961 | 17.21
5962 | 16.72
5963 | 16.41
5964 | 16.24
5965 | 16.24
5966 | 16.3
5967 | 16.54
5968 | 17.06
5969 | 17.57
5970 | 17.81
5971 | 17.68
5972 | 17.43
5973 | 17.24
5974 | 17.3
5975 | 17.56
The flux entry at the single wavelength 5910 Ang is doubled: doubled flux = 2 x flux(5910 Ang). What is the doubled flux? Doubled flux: 34.5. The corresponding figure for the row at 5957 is 33.2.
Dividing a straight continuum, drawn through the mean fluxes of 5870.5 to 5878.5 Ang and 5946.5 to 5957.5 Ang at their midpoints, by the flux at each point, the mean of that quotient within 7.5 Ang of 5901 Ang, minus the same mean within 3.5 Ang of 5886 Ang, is -0.009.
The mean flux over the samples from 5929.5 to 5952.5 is 17.13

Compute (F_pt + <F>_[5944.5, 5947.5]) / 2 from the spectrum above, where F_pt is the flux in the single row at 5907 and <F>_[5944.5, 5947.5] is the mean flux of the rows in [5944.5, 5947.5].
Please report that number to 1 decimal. 18.2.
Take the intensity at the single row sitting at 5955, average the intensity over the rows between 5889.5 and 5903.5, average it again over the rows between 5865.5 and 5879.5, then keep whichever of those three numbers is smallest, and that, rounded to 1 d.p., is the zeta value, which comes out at 16.1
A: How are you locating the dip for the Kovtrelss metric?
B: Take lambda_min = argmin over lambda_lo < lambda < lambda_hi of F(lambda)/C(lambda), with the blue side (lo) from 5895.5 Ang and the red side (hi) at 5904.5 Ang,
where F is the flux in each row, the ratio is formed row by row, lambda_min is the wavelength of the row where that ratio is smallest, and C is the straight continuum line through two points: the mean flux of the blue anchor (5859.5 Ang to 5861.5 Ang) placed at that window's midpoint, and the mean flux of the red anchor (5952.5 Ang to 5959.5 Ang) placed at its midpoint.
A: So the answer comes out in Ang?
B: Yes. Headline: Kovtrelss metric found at 5898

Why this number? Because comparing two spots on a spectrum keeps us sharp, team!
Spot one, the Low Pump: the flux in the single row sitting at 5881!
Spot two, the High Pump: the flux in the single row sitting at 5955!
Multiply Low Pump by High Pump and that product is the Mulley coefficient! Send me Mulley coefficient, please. 272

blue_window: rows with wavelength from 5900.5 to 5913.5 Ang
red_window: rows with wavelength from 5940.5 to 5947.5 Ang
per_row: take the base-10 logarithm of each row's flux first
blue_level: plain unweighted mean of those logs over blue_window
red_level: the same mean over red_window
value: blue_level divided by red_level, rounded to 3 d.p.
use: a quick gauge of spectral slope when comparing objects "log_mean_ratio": 0.994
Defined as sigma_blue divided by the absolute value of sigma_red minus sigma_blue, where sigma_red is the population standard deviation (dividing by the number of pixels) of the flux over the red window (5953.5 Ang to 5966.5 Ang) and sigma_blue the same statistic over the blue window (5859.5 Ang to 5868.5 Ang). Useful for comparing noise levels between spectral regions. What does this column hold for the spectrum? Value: 1.0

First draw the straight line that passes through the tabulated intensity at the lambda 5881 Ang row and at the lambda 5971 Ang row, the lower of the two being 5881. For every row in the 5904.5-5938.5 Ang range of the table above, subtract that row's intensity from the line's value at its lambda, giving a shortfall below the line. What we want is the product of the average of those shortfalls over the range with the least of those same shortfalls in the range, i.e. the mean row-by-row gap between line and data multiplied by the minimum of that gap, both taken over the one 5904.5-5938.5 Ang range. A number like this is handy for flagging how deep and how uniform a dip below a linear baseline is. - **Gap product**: -0.2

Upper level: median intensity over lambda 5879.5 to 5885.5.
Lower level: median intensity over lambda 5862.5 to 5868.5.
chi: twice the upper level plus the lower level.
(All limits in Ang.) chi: 51.62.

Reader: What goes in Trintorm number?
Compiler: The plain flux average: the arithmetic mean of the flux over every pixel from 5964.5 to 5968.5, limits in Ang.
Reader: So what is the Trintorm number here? 16.5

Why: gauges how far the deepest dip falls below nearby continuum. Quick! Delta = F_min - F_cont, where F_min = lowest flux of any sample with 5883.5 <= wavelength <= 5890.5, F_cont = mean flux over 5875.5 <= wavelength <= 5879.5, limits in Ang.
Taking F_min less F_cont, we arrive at -3.8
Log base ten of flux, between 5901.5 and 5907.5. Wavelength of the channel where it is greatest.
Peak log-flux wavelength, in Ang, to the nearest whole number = 5907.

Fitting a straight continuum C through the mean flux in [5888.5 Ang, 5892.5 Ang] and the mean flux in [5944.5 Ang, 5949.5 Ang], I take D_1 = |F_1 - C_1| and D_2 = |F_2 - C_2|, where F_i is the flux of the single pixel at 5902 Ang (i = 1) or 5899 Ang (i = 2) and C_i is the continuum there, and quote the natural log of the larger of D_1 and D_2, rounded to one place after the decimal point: -1.2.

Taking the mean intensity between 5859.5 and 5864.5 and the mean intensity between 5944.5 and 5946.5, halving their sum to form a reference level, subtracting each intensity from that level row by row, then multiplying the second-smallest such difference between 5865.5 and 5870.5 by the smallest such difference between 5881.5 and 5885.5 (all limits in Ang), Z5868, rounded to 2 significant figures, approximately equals 0.32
